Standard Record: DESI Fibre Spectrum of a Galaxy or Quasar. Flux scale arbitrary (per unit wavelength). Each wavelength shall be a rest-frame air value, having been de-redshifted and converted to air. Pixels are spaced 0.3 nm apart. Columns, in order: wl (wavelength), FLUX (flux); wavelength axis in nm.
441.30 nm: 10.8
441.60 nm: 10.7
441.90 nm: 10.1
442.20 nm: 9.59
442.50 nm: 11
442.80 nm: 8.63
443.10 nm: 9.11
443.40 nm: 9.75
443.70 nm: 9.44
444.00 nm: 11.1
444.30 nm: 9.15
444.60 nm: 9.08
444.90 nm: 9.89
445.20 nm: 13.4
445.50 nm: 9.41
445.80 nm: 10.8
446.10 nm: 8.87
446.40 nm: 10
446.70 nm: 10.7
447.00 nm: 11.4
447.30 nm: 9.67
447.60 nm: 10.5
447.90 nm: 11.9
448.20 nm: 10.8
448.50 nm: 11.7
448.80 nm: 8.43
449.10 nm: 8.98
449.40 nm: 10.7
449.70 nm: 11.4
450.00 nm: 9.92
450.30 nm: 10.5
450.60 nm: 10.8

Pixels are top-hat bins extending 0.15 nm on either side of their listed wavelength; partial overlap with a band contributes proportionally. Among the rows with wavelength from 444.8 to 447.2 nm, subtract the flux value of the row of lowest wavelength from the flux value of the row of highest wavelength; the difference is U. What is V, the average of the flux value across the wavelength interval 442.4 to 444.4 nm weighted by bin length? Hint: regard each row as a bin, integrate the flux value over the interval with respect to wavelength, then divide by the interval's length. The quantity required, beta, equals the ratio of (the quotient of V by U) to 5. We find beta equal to 1.3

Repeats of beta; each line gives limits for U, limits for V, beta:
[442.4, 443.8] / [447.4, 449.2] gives -1.3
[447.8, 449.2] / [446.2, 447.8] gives -0.7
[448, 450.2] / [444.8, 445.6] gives -2.5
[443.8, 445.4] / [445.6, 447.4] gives 0.9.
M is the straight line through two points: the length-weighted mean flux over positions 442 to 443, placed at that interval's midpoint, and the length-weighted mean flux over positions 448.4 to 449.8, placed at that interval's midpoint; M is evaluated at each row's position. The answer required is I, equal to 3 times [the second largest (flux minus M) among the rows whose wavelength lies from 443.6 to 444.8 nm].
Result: -1.1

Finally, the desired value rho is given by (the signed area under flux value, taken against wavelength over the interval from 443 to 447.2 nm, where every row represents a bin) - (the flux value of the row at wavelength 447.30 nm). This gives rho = 33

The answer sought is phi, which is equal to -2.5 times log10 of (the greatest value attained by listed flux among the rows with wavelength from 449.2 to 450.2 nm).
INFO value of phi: -2.64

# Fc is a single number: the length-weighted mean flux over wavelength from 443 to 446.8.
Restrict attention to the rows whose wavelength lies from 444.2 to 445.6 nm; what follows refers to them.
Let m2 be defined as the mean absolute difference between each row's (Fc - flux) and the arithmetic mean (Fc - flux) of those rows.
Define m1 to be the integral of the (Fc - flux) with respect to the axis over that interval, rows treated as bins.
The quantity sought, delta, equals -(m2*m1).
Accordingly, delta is 0.3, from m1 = -0.3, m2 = 1.3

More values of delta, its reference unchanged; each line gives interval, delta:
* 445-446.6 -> 0.9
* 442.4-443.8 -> -0.5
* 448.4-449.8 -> 0.2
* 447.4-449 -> 0.8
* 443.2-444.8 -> -0.3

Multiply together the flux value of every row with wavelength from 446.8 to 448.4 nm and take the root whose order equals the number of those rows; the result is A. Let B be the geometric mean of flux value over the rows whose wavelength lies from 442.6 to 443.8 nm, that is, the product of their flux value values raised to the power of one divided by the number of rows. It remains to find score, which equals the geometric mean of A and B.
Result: 10.0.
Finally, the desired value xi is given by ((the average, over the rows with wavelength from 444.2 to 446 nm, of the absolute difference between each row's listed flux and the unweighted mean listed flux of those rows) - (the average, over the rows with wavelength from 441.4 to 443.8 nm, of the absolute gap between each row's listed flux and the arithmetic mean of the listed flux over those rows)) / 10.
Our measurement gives 0.06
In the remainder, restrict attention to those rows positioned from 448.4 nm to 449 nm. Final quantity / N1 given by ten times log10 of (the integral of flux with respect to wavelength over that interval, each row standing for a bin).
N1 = 7.7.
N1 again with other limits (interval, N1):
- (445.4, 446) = 7.8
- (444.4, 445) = 7.5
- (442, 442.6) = 7.9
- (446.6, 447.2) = 8.2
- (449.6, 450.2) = 8.0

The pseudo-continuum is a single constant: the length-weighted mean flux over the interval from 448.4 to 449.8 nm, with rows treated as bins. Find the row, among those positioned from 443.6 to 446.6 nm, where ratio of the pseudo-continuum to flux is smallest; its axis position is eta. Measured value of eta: 445.20 nm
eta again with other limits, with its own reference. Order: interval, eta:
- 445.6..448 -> 447.90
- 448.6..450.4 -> 449.70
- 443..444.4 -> 444.00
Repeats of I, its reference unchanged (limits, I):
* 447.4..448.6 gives 4.8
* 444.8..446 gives 2.6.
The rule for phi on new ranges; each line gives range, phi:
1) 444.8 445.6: -2.82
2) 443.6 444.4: -2.61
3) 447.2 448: -2.69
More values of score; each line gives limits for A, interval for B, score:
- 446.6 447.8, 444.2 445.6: 10.3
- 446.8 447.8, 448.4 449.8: 10.3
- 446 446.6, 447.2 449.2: 9.8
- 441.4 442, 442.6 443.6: 9.8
